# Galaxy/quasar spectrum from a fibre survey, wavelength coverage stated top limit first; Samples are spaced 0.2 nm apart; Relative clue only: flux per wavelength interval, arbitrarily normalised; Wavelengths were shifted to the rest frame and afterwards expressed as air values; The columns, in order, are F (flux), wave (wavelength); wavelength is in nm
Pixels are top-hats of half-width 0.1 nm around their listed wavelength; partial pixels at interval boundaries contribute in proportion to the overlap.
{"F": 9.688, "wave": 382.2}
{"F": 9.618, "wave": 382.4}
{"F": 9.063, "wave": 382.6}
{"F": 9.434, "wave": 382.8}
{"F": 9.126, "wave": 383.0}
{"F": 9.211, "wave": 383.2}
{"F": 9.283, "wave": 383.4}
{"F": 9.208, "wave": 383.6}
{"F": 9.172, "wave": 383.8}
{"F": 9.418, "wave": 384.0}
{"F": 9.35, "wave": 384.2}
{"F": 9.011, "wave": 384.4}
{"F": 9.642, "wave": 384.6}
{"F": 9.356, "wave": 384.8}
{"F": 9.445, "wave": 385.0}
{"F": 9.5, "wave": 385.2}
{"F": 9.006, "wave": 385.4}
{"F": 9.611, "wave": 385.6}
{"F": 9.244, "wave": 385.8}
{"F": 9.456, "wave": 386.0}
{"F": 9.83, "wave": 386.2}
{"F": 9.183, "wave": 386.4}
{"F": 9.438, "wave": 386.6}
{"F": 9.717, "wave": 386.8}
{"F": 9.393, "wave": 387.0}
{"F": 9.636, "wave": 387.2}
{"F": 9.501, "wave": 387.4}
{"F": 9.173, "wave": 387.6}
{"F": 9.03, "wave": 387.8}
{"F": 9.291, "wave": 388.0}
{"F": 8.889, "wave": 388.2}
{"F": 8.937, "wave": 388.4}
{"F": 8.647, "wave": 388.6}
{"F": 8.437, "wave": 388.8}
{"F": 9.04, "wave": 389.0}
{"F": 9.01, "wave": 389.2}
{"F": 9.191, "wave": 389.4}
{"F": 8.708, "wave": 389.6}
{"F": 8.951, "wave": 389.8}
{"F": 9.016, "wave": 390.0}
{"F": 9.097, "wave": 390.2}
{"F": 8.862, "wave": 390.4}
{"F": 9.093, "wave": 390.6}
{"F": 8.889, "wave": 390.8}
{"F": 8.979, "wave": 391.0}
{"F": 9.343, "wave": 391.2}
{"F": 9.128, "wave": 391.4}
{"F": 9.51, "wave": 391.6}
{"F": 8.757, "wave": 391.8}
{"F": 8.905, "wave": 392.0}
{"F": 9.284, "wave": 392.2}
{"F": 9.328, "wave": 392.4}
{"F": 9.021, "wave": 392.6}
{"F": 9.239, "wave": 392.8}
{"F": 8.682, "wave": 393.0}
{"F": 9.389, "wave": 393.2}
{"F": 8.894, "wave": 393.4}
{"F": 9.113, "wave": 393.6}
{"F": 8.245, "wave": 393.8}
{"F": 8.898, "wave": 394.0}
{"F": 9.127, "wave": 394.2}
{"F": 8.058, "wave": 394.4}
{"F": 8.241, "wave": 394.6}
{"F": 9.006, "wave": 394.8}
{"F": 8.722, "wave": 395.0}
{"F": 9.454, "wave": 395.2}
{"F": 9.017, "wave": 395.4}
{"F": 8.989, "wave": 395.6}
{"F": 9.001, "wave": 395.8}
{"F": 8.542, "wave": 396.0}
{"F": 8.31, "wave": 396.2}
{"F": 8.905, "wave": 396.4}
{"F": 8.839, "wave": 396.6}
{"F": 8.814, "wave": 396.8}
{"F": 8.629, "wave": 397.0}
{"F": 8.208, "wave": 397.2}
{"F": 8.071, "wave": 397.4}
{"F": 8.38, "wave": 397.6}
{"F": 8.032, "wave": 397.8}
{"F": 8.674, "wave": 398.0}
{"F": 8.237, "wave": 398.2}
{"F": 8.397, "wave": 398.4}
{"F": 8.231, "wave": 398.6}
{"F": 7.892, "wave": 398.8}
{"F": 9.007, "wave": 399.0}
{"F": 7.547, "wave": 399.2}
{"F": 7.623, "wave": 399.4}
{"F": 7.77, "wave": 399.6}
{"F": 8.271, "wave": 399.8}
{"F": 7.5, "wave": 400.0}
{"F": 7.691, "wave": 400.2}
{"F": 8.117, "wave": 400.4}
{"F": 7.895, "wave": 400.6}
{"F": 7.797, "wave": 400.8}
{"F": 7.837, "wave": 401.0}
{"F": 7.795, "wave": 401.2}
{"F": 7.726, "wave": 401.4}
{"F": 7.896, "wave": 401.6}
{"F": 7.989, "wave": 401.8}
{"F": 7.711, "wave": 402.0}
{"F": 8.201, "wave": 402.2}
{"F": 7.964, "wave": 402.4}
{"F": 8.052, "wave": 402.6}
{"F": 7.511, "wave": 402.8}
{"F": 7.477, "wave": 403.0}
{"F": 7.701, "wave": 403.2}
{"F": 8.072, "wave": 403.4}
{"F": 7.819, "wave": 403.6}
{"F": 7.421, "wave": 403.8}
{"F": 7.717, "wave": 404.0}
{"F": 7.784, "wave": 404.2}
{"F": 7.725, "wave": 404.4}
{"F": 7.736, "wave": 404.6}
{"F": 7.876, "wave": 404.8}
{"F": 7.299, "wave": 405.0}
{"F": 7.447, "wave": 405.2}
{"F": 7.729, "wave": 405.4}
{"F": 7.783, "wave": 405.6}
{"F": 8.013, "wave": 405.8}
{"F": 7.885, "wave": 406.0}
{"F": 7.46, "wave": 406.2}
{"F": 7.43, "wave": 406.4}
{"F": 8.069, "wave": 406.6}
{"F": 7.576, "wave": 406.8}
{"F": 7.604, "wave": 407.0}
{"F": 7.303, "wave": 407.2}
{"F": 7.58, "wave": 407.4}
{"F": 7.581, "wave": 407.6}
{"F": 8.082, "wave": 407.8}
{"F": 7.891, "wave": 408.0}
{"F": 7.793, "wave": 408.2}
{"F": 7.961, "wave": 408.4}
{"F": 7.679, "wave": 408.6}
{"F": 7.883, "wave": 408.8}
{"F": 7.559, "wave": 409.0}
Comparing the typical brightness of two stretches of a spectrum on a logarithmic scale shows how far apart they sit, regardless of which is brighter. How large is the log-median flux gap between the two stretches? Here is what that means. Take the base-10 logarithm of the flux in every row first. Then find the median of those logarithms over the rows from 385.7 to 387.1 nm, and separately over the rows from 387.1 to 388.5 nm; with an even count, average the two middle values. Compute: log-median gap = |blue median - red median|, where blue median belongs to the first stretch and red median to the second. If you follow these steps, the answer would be 0.012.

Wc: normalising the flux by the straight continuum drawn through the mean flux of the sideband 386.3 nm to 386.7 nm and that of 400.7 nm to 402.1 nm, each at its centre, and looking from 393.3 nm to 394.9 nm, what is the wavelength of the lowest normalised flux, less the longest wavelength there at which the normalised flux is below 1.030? -0.20 nm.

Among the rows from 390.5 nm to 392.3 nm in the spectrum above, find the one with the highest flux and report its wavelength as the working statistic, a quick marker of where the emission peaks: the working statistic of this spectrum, 391.6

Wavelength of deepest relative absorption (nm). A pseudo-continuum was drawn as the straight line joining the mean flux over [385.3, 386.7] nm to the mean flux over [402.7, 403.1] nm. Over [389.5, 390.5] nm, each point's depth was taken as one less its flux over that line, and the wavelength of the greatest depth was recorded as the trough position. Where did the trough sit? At 389.6 nm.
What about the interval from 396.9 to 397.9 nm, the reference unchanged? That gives 397.4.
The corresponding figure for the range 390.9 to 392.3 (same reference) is 391.8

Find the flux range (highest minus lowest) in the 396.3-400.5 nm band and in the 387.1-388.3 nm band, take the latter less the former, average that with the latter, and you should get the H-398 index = 0.0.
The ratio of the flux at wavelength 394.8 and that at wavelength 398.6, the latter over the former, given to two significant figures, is 0.91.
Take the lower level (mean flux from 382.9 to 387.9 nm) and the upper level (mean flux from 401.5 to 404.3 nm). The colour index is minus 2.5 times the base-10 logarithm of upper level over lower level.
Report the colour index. 0.20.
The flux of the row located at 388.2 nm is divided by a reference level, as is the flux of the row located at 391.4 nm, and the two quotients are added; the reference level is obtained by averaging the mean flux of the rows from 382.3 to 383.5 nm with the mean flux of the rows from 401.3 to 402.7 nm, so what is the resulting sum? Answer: 2.09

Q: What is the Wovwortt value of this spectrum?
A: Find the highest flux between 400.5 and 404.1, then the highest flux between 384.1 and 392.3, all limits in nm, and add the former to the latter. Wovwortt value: 18.0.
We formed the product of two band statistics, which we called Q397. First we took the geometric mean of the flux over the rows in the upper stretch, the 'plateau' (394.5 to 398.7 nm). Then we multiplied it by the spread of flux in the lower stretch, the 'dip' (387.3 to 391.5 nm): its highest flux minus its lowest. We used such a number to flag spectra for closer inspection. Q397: 9.1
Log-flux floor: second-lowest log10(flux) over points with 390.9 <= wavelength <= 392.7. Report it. 0.950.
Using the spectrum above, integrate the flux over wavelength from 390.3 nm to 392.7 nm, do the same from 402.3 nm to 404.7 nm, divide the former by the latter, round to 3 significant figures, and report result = 1.17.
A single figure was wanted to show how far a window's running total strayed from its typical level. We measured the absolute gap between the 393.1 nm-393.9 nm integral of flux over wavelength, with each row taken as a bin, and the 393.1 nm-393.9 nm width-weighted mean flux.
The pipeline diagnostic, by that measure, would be 1.8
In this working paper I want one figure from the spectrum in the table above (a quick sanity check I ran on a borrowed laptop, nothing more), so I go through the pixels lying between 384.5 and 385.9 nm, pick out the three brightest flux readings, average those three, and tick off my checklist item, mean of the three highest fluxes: 9.58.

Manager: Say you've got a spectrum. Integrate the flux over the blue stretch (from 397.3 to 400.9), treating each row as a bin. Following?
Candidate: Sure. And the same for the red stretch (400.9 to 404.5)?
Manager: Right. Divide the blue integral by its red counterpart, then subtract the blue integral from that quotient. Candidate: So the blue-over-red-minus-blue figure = -28.0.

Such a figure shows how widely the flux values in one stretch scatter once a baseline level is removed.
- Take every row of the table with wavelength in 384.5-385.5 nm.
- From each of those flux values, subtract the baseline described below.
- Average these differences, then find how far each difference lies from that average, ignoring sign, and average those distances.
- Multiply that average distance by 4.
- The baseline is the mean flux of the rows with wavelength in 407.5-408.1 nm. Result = 0.67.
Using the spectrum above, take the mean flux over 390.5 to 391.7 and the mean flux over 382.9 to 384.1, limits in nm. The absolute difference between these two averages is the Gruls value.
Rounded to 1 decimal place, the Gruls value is 0.1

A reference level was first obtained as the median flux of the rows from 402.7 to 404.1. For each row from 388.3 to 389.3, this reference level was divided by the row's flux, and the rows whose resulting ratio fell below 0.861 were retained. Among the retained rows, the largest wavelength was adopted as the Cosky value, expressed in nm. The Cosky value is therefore 389.2 nm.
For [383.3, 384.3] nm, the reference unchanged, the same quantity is 384.2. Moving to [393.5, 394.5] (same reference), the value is 394.2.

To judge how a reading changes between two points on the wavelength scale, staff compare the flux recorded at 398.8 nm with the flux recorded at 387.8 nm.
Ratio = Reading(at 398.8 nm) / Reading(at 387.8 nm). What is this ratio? 0.87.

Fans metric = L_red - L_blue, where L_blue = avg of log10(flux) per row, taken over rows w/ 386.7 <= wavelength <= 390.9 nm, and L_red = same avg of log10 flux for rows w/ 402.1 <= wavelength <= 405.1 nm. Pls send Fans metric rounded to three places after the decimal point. -0.068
